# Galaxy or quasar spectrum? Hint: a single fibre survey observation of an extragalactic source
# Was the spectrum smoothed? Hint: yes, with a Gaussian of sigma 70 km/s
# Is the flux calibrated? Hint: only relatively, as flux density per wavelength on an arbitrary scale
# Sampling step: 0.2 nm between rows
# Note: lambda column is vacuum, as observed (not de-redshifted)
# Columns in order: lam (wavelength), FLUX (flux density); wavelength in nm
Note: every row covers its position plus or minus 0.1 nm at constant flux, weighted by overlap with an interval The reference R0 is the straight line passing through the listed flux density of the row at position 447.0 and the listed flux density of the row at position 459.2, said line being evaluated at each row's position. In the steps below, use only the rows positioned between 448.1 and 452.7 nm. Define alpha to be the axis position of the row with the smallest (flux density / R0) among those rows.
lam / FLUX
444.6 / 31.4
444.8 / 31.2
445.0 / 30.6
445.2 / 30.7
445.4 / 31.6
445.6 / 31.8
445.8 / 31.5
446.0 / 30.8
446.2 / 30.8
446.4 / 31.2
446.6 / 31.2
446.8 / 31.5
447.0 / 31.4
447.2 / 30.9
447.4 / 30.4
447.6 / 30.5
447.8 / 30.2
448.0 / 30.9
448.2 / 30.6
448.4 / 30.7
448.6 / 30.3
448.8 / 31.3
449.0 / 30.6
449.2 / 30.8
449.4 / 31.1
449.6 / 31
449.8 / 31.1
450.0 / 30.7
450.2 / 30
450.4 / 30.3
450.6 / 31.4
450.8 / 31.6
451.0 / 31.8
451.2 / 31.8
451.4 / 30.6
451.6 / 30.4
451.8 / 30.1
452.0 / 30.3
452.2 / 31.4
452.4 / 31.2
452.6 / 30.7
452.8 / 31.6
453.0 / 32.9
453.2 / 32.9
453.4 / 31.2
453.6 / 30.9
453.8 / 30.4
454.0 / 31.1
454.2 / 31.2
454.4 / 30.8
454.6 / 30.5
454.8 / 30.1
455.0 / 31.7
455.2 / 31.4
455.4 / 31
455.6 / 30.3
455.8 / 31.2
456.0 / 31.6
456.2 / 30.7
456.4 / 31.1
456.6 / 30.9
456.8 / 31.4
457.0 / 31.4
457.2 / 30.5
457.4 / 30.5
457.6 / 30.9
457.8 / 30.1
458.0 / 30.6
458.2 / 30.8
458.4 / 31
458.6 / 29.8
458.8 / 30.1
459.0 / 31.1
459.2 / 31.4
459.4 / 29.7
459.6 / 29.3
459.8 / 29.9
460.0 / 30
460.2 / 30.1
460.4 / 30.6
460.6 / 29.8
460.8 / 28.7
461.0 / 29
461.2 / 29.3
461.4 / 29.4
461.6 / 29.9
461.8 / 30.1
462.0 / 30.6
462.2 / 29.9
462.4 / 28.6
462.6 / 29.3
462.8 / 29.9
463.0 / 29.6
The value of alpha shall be 450.2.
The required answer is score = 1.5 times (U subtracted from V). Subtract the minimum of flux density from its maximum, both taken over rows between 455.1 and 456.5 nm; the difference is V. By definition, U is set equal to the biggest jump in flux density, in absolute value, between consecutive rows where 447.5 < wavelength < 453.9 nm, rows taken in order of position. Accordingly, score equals -0.60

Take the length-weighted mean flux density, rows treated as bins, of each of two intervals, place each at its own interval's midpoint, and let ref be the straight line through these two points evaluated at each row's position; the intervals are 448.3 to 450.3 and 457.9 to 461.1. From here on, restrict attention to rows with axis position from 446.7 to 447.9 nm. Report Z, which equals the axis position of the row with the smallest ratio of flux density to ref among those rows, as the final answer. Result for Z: 447.8 nm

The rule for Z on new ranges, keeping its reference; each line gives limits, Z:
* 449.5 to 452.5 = 450.2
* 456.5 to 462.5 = 462.4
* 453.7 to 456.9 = 454.8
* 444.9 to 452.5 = 450.2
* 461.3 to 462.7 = 462.4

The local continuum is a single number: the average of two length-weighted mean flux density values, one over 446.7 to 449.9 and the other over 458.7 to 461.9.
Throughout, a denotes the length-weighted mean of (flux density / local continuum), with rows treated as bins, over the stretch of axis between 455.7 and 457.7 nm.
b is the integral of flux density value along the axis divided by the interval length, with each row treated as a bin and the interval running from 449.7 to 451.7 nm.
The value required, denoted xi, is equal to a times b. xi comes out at 31.6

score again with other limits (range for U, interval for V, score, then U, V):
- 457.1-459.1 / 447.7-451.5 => 0.90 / 1.20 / 1.80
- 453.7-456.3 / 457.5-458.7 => -0.60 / 1.60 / 1.20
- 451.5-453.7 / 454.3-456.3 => -0.15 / 1.70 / 1.60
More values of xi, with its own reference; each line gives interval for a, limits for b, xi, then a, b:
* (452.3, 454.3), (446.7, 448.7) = 31.8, 1.034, 30.7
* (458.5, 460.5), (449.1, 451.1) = 30.8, 0.995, 31.0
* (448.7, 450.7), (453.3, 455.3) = 31.4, 1.015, 30.9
